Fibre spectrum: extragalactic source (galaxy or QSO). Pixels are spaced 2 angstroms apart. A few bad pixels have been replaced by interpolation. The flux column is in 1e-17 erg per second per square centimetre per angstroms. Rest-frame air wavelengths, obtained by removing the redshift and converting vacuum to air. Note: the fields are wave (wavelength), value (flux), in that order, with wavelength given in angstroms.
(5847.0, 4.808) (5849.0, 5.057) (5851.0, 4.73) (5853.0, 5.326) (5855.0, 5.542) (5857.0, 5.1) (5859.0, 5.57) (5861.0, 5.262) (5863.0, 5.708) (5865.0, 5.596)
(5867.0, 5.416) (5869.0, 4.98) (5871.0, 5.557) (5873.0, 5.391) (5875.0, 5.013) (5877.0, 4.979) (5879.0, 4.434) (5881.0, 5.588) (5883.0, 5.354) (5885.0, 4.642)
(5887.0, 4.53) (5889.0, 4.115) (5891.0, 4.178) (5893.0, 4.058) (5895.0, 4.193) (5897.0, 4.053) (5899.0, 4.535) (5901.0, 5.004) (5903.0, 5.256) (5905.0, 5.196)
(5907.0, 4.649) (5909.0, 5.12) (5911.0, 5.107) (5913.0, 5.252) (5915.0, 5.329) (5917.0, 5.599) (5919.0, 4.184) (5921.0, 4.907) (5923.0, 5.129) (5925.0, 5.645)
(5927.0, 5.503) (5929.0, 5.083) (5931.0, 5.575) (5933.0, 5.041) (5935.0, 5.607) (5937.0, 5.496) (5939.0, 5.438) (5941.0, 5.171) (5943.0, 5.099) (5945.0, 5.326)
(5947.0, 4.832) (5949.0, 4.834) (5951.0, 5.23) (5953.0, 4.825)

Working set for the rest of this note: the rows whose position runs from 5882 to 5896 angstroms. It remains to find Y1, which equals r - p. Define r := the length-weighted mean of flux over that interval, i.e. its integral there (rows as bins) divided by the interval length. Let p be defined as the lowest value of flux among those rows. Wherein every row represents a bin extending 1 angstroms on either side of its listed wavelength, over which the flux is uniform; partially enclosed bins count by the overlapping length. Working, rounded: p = 4.058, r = 4.44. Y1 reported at 0.38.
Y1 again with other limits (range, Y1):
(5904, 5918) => 0.53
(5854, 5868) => 0.36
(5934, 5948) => 0.45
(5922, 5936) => 0.33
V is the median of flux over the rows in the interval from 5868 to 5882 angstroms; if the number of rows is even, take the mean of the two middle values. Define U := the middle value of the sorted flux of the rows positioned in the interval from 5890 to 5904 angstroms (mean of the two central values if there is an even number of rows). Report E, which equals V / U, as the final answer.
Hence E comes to 1.20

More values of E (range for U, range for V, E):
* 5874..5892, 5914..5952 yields 1.13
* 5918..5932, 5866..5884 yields 1.04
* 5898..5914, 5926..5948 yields 1.04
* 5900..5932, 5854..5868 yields 1.07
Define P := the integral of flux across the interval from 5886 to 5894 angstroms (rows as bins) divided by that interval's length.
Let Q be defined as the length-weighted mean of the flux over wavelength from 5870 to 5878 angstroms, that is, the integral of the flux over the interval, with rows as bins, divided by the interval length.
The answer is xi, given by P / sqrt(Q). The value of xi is 1.84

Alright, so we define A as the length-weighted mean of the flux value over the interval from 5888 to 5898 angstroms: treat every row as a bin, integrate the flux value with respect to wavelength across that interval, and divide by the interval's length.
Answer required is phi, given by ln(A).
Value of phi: 1.42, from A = 4.12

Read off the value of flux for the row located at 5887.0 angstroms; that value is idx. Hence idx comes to 4.53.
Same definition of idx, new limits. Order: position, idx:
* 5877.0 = 4.979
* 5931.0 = 5.575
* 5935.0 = 5.607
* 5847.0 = 4.808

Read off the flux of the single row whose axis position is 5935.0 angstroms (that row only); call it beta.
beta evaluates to 5.607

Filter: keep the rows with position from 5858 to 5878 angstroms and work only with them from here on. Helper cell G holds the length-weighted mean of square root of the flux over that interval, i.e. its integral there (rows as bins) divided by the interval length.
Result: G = 2.31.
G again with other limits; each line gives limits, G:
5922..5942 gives 2.32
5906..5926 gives 2.25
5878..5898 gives 2.12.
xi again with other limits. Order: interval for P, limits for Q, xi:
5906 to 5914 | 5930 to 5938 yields 2.16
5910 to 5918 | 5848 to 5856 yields 2.34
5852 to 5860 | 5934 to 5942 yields 2.31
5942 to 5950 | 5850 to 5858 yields 2.21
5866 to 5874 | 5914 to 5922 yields 2.39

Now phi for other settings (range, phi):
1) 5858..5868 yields 1.71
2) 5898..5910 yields 1.60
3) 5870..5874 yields 1.70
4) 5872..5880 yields 1.60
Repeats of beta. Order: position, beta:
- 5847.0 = 4.808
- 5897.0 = 4.053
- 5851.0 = 4.73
